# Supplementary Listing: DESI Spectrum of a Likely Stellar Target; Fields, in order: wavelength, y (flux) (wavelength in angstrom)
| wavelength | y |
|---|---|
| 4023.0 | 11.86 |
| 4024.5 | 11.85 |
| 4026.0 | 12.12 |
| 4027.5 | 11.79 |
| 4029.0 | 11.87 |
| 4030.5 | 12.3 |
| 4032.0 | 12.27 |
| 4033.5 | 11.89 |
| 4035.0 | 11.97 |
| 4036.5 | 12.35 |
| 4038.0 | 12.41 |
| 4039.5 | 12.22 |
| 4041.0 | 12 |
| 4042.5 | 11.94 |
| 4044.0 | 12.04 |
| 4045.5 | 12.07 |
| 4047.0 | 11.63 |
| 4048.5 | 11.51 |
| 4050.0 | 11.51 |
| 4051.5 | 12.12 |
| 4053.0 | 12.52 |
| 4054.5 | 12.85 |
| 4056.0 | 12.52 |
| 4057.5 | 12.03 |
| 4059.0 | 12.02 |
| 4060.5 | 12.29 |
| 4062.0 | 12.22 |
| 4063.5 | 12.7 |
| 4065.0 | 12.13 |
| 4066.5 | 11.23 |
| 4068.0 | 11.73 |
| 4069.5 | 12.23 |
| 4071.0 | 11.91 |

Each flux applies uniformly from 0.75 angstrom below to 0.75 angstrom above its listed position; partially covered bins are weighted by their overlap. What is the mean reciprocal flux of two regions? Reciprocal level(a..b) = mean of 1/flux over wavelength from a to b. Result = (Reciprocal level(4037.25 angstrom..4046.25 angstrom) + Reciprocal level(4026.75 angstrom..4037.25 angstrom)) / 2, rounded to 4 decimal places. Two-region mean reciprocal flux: 0.0827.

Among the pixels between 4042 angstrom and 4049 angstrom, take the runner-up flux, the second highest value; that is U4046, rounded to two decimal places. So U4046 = 12.04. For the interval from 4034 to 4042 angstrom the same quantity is 12.35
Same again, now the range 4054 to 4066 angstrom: 12.70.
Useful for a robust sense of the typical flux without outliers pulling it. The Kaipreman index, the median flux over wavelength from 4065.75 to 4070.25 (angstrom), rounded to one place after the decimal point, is 11.7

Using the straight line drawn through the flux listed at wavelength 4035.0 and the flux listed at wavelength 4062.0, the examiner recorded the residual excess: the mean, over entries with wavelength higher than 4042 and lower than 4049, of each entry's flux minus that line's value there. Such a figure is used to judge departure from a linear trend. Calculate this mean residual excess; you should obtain -0.2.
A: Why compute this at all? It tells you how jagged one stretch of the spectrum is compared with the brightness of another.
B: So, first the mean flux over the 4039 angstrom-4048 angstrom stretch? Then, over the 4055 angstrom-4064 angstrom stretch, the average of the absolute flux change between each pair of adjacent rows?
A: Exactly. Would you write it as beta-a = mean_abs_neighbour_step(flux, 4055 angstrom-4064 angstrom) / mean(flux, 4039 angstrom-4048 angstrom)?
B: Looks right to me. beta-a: 0.022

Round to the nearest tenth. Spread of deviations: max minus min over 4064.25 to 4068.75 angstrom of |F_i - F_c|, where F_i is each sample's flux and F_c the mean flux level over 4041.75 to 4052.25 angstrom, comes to 0.5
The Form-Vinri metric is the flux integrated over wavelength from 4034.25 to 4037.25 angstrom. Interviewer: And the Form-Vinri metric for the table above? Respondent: 36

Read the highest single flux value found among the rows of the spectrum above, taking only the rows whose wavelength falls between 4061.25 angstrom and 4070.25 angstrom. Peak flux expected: 12.7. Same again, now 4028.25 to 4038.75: 12.41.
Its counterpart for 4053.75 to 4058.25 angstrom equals 12.85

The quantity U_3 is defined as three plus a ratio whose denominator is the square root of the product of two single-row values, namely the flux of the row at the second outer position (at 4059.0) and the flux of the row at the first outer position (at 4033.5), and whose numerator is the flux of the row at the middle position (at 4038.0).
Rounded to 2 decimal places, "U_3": 4.04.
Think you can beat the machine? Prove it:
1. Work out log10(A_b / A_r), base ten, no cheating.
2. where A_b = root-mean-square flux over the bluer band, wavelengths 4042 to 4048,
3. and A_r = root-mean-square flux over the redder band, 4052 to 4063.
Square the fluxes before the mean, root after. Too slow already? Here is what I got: -0.015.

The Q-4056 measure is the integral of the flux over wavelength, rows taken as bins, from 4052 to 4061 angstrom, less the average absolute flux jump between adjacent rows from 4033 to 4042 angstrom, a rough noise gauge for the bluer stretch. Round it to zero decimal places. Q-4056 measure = 111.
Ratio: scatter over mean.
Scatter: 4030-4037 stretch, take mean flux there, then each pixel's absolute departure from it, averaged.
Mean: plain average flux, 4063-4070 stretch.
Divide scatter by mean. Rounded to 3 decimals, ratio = 0.015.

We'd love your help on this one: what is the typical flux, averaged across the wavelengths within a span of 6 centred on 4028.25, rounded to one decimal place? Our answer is 12.0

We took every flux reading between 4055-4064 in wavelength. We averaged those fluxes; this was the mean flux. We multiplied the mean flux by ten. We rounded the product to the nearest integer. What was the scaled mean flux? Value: 123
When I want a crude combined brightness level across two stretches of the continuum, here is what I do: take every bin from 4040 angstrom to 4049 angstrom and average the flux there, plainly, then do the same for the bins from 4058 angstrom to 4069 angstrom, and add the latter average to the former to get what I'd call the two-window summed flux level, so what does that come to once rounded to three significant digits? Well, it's 23.9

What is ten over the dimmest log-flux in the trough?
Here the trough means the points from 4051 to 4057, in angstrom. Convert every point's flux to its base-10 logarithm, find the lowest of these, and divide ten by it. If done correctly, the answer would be 9.23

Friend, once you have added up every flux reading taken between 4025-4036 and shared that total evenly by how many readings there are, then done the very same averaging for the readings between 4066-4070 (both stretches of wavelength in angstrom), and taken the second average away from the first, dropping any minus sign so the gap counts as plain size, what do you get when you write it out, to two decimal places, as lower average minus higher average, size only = 0.30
